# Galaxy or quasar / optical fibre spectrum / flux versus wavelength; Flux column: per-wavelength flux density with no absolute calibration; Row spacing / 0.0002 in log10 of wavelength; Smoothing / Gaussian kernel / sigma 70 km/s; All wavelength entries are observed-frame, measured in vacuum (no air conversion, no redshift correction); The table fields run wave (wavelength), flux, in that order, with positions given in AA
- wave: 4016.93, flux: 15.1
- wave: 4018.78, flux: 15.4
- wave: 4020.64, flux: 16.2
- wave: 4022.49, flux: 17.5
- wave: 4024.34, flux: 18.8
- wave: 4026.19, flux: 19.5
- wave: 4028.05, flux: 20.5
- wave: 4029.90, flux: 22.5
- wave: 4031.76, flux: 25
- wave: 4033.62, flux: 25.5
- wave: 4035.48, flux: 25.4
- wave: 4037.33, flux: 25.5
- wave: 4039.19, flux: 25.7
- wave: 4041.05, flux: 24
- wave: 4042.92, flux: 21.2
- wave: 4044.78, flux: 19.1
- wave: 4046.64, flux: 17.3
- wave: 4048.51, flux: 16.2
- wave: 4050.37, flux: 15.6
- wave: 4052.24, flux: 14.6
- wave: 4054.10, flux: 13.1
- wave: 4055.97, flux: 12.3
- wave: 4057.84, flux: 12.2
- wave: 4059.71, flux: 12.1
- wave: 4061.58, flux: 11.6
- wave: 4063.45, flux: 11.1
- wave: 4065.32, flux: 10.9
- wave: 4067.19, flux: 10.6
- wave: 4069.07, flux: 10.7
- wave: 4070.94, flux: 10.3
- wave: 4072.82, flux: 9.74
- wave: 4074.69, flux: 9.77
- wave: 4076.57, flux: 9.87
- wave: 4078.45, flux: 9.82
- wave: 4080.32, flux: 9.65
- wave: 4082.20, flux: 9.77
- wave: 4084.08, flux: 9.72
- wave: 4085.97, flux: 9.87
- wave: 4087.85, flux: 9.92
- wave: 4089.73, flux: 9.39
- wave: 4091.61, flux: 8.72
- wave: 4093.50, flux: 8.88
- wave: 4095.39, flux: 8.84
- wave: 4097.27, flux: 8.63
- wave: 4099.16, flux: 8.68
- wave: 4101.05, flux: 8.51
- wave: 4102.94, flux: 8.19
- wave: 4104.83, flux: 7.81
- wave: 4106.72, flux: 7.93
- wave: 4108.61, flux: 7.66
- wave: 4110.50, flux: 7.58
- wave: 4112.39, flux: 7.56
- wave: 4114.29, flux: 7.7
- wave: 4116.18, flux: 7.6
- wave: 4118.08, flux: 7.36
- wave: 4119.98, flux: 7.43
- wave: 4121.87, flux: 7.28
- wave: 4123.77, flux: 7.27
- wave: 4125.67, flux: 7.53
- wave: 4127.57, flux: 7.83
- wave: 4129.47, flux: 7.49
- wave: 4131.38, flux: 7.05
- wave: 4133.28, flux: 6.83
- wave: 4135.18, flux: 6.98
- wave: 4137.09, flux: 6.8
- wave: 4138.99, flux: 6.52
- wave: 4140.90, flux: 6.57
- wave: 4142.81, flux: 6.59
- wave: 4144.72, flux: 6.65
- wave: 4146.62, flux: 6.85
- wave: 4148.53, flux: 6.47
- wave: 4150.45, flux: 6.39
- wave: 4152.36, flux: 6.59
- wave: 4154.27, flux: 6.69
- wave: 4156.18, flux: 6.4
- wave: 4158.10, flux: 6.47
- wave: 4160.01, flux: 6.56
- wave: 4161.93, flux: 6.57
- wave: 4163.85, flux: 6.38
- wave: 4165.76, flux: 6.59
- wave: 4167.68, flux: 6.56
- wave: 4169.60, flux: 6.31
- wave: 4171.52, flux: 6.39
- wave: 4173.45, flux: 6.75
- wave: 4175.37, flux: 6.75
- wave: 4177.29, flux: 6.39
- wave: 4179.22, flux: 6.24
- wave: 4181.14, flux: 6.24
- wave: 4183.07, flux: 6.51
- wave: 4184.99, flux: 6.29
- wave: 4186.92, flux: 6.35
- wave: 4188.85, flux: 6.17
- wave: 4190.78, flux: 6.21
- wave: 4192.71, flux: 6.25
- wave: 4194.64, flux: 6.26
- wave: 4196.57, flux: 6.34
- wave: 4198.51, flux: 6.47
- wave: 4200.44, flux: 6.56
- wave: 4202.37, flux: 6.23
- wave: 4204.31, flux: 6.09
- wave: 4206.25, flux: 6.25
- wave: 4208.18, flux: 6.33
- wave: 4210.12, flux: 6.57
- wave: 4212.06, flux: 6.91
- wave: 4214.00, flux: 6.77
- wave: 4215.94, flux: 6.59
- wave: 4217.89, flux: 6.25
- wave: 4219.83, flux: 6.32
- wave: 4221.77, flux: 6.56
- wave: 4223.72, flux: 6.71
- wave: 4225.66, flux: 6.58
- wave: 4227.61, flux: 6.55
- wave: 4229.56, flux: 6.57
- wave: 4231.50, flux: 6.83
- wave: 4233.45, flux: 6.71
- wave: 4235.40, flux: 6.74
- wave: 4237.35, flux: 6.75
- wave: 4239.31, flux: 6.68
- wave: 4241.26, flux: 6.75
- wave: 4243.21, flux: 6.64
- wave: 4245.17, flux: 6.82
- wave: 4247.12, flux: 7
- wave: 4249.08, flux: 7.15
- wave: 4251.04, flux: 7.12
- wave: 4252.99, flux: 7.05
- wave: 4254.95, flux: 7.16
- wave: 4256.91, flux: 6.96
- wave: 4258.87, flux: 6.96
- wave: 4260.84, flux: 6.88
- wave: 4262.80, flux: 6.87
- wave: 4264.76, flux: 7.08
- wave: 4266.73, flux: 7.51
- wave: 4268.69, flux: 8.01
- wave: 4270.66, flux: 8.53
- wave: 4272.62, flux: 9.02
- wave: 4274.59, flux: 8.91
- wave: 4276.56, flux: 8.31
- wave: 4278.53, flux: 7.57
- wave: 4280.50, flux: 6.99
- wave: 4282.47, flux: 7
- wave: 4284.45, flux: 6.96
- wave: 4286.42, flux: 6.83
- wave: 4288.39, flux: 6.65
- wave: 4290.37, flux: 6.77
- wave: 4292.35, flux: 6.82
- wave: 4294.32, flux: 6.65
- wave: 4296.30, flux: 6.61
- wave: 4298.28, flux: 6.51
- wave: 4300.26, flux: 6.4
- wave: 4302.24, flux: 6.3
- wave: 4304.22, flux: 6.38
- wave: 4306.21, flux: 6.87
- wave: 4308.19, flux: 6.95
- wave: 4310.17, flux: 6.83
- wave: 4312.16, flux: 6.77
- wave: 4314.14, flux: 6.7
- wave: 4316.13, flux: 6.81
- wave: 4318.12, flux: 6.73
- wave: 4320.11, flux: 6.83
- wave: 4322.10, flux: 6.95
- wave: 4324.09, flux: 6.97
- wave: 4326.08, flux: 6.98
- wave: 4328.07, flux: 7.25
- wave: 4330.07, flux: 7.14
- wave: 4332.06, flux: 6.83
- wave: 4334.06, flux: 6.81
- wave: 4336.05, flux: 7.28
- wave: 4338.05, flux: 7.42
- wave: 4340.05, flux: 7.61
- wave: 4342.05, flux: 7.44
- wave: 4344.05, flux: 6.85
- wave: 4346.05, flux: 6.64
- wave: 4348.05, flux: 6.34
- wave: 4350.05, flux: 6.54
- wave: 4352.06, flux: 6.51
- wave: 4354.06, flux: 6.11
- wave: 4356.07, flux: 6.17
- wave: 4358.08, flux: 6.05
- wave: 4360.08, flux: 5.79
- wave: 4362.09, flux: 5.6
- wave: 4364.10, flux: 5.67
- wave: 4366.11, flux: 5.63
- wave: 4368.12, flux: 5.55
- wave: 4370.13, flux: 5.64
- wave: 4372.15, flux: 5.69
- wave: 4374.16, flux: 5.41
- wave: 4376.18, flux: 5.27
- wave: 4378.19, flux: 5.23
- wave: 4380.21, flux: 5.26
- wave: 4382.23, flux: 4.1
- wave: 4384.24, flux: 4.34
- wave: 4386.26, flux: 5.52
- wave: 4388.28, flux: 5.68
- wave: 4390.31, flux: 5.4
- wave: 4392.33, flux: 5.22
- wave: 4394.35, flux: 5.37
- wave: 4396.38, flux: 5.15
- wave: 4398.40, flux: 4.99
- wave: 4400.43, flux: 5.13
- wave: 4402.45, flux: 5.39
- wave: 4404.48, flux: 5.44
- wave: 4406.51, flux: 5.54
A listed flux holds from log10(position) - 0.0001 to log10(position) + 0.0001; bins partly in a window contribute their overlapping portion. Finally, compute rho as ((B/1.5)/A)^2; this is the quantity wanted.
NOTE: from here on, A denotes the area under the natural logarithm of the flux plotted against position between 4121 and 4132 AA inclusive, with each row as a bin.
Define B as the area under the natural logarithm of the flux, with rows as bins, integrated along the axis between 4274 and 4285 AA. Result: 0.45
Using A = 22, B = 22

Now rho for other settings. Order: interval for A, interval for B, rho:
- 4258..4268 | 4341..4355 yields 0.81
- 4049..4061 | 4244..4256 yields 0.25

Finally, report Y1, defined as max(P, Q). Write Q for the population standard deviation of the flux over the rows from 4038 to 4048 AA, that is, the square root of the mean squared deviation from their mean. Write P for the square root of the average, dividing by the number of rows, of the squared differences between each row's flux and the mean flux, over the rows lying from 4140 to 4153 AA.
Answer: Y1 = 3.08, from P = 0.13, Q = 3.1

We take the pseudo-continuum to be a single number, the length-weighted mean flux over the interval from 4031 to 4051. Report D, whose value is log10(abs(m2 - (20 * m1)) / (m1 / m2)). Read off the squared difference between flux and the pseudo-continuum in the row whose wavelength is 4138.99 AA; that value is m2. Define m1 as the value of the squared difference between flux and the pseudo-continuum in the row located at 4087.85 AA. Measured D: 3.64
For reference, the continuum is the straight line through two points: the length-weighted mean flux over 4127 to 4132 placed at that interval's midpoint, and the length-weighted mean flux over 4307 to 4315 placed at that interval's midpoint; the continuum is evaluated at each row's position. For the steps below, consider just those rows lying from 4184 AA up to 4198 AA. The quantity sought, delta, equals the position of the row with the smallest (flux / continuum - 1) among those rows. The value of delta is 4188.85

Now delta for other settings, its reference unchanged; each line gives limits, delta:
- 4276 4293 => 4288.39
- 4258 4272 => 4262.80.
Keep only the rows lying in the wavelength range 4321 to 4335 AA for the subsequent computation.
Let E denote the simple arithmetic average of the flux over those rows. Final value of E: 6.99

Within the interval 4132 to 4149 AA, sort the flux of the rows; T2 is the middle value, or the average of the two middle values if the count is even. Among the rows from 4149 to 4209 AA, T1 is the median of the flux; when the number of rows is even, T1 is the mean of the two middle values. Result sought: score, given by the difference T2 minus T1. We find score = 0.3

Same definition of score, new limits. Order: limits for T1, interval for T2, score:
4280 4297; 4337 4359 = -0.3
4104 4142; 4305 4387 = -0.8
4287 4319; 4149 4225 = -0.3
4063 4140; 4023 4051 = 12.7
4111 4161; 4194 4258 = -0.2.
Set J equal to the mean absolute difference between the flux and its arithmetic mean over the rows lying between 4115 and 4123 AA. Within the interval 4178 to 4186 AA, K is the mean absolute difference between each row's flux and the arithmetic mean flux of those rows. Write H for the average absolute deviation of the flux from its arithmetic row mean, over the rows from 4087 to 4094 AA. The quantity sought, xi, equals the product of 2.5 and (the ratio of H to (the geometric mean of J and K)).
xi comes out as 11.1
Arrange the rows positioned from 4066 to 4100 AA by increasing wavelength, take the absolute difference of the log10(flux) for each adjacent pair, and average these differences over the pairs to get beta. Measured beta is 0.0092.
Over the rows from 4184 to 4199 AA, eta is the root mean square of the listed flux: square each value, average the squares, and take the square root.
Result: 6.3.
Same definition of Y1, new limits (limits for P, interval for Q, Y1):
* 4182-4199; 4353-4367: 0.23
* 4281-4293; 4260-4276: 0.84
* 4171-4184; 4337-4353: 0.46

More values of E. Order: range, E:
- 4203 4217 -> 6.50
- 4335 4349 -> 7.08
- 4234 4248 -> 6.77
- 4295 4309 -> 6.57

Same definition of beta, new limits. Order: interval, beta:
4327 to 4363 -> 0.0144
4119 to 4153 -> 0.0121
